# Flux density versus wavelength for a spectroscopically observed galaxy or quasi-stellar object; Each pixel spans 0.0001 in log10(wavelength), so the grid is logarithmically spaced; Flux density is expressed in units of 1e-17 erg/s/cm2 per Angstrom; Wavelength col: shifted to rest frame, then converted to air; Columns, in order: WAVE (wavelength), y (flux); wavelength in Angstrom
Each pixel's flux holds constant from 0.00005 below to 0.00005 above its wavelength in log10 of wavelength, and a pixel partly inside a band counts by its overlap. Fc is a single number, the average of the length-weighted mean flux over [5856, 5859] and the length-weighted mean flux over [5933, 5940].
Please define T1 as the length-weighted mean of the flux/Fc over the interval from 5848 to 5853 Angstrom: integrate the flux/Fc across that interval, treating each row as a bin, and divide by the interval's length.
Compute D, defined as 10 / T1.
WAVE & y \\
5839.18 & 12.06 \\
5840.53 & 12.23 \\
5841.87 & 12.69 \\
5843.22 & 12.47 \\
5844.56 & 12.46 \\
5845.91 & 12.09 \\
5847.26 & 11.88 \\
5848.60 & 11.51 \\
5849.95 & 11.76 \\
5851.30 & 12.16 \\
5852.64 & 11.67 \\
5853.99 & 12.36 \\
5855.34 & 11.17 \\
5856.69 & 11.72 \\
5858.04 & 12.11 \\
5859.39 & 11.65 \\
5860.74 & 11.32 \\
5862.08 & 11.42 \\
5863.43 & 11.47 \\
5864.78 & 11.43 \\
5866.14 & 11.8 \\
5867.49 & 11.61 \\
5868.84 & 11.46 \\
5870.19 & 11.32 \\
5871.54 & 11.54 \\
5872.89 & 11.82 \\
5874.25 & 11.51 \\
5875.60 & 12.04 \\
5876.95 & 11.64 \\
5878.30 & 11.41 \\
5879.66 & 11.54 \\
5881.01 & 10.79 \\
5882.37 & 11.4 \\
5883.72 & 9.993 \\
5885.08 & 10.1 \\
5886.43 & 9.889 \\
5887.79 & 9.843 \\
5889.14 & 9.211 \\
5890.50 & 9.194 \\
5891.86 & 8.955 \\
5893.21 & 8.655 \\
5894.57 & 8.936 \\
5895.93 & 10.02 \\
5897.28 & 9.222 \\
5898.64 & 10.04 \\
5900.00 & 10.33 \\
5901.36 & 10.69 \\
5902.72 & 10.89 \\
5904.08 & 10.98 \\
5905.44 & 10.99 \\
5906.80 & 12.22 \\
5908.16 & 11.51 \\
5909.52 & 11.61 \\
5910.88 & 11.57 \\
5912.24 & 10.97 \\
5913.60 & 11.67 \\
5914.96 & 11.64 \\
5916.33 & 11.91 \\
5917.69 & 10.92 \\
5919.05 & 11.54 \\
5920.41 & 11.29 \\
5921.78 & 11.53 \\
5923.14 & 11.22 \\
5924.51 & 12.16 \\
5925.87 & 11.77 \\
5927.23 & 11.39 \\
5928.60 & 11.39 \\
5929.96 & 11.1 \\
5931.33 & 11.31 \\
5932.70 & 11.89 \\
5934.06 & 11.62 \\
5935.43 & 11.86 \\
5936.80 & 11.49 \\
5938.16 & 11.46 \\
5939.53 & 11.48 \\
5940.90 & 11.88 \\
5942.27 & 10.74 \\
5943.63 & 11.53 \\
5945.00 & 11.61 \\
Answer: 10.0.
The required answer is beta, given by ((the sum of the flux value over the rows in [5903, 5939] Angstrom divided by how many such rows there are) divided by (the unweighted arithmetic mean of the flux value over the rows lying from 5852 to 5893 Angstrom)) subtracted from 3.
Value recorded 1.97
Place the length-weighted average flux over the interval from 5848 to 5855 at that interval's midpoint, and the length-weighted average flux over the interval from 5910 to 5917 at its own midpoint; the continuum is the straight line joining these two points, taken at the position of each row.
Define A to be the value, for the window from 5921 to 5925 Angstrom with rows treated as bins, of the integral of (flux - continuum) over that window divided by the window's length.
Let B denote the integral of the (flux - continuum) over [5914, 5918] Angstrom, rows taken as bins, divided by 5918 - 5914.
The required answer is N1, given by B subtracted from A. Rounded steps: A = 0.1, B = 0.02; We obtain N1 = 0.08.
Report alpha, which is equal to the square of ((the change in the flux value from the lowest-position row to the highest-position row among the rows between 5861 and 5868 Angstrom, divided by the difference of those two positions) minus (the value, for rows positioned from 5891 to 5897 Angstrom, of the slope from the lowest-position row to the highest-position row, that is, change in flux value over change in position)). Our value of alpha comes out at 0.051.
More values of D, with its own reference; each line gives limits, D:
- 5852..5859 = 10.0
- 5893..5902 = 12.0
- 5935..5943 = 10.2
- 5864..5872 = 10.2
